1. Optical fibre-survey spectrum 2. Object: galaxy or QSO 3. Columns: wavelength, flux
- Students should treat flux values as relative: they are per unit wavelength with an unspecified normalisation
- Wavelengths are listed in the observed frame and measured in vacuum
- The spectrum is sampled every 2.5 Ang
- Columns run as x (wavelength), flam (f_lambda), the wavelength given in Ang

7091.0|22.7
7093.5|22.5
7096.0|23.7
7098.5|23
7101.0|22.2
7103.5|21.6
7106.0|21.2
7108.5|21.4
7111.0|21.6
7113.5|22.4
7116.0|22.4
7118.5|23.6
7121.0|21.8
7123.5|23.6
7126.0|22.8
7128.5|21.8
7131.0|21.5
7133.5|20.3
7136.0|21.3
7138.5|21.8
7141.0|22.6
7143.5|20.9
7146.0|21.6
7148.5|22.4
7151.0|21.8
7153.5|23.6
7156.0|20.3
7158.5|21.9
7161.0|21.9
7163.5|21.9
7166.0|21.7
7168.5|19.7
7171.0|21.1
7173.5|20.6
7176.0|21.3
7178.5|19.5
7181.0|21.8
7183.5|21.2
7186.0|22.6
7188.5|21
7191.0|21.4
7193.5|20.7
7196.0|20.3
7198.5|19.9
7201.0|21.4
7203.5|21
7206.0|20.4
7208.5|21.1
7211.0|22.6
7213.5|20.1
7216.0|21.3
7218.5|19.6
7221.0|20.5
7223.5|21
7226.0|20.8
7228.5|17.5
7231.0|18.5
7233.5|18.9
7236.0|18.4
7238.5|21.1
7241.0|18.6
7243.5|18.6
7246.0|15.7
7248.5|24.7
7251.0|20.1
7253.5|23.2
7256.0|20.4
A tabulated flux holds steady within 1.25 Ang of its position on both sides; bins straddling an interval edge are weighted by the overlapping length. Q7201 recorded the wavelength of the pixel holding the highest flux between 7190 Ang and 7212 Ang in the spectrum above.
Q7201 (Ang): 7211.0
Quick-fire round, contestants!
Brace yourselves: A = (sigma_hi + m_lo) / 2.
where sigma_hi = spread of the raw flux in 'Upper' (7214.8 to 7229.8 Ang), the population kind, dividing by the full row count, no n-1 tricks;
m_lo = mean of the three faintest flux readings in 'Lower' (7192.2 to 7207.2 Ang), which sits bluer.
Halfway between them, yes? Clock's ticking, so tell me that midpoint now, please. 10.7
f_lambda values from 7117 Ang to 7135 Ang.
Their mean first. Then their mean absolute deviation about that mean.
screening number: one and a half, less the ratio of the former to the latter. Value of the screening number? -21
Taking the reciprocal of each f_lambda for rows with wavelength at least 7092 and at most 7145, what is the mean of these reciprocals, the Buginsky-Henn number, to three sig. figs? 0.0453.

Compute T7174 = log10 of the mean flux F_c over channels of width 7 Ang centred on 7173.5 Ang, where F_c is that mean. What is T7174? 1.322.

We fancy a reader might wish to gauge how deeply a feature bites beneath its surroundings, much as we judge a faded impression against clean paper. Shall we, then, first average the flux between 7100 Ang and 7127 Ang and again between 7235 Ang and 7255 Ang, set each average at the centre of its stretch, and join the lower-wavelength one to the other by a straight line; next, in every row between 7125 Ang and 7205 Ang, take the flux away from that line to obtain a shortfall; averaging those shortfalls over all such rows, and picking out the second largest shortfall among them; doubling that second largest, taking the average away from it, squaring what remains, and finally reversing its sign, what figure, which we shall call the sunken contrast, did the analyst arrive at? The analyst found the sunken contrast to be -10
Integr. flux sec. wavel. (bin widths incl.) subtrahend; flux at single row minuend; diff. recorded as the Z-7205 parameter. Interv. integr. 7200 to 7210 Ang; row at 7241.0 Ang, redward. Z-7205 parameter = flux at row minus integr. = -191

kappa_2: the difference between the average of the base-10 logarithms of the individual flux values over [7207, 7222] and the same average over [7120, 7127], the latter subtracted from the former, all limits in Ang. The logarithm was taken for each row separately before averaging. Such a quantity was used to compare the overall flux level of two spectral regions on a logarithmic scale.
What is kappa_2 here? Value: -0.04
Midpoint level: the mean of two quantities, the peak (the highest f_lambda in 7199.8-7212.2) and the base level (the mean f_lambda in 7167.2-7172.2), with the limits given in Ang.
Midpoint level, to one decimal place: 21.5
